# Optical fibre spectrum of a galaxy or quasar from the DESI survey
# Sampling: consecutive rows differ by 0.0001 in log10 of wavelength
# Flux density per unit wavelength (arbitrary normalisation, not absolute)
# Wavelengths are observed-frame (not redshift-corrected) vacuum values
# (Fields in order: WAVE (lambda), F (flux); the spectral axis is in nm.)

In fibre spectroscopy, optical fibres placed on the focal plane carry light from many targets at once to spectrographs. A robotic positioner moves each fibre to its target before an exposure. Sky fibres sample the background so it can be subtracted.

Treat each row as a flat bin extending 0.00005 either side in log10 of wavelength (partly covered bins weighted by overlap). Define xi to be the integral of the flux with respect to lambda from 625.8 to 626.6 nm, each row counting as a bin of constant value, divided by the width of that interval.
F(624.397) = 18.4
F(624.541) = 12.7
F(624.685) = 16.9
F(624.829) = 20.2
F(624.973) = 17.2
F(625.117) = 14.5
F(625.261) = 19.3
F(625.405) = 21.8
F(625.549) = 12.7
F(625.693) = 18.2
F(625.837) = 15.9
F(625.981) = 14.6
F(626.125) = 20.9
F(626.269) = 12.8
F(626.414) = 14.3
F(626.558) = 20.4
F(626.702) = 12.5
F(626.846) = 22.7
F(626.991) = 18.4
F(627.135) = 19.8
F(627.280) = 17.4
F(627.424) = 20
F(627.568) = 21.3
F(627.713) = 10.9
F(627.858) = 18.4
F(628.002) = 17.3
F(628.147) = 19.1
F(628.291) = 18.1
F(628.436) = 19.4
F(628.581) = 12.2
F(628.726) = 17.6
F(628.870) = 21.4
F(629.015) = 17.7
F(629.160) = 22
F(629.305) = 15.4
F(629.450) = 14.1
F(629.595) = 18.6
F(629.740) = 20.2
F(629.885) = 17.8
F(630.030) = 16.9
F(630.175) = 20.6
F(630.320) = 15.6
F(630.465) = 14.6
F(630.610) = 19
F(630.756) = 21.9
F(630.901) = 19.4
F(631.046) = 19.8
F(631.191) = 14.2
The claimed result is 16.4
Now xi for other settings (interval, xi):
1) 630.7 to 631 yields 20.5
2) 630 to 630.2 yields 18.7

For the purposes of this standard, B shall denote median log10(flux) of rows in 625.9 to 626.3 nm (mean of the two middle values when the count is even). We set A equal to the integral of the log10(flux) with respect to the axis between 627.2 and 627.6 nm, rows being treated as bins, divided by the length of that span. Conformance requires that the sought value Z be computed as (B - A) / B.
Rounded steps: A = 1.29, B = 1.16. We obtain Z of -0.106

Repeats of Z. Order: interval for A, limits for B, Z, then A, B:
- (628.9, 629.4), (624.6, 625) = -0.019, 1.26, 1.24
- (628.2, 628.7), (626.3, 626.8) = -0.053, 1.22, 1.16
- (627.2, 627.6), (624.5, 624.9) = -0.048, 1.29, 1.23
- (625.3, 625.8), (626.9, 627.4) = 0.023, 1.24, 1.26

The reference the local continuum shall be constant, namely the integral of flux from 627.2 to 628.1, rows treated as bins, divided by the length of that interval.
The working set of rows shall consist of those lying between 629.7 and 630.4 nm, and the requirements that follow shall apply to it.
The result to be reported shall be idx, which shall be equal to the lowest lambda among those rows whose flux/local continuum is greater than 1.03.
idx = 629.740 nm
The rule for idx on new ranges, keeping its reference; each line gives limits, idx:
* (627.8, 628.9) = 627.858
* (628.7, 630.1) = 628.870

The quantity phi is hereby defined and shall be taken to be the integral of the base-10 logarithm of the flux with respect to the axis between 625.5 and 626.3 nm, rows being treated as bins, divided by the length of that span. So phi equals 1.201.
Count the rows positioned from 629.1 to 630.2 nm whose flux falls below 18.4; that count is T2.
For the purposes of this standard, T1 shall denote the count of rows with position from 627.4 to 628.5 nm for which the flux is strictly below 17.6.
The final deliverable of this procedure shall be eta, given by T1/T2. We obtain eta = 0.50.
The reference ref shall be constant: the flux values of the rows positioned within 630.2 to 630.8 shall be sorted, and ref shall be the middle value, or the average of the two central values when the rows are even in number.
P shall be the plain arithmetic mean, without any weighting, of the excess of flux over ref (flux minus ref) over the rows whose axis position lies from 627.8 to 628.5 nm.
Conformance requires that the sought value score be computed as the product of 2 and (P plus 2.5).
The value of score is 7.3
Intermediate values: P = 1.2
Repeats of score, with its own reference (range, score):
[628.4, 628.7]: 2.0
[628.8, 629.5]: 6.6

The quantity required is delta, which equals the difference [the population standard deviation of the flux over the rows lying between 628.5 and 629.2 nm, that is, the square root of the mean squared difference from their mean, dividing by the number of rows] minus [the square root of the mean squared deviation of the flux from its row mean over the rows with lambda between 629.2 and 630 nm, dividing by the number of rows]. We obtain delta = 1.3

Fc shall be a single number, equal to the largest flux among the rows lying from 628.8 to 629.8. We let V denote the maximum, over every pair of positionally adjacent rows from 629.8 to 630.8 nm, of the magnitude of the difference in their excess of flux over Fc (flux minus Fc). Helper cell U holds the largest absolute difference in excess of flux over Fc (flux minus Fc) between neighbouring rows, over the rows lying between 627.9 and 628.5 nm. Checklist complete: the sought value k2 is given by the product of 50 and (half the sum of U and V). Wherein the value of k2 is 170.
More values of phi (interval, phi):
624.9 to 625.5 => 1.249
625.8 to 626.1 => 1.203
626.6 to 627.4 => 1.257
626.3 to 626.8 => 1.190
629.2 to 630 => 1.236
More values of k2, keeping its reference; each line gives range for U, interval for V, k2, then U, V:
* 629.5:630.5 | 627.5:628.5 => 385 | 5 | 10.4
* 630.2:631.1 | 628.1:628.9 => 290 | 4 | 7.2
